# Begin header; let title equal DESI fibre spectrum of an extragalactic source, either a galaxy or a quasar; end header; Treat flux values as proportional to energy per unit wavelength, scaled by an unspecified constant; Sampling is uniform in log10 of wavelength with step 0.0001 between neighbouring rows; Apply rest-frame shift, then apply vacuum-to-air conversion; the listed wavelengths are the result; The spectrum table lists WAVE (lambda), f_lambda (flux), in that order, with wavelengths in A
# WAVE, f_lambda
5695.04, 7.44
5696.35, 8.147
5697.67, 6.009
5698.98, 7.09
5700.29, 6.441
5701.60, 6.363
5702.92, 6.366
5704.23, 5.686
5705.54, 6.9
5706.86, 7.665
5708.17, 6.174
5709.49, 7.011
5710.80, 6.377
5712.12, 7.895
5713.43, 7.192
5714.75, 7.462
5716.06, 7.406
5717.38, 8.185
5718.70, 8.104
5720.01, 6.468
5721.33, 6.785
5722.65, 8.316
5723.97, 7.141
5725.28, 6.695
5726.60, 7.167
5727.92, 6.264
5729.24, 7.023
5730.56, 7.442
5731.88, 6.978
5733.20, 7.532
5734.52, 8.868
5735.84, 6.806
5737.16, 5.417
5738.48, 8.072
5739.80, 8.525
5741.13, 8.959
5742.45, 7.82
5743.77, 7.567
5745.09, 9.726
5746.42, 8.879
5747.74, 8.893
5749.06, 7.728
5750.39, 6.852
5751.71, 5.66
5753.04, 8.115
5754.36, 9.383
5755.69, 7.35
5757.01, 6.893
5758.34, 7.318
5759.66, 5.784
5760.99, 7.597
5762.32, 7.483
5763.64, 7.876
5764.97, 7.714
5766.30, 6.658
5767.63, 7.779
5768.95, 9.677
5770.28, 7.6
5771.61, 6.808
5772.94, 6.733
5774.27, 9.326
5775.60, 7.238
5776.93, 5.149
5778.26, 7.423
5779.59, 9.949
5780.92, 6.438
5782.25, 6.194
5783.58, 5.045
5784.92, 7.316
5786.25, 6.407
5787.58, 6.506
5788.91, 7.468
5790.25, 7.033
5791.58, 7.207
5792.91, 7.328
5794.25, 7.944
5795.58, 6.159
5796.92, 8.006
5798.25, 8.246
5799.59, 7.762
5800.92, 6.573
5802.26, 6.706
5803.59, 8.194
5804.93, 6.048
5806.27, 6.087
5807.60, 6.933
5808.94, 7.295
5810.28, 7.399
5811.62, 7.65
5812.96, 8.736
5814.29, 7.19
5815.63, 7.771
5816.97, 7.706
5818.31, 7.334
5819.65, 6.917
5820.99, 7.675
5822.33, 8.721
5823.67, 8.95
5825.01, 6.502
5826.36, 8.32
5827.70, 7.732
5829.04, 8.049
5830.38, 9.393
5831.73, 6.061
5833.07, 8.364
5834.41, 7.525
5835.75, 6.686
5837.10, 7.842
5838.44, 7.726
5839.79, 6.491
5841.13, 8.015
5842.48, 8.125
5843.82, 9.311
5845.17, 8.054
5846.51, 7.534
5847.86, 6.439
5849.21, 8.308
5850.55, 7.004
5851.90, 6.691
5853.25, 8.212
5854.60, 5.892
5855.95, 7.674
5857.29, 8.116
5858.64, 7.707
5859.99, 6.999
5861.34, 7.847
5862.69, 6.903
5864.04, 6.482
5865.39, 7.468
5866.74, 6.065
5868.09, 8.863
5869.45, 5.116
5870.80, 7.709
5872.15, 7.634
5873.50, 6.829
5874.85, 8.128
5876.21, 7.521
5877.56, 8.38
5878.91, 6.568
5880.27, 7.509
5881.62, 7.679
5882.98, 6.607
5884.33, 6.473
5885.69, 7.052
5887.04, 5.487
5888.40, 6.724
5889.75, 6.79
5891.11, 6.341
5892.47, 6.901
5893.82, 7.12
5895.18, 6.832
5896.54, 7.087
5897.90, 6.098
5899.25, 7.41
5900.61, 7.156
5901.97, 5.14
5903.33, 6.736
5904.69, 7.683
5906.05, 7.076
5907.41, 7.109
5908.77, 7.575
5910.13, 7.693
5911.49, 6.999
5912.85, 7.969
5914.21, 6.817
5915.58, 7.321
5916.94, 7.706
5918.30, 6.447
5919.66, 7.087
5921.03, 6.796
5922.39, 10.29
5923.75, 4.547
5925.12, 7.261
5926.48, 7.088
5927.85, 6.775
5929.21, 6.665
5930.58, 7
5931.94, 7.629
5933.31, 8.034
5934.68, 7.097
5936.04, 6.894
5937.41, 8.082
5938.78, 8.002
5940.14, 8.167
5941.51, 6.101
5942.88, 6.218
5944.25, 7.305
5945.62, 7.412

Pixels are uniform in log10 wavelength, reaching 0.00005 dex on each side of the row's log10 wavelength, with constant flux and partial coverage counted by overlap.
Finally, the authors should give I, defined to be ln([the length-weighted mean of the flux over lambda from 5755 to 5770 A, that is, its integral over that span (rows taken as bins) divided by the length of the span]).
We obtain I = 2.01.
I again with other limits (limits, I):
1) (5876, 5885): 1.98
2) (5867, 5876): 1.99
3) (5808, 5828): 2.04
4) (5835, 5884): 2.00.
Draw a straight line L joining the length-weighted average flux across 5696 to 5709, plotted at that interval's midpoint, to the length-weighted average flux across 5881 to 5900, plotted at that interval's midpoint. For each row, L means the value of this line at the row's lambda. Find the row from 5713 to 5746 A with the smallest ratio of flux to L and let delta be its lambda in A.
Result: 5737.16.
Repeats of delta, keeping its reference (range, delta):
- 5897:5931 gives 5923.75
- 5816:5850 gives 5831.73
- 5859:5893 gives 5869.45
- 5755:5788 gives 5783.58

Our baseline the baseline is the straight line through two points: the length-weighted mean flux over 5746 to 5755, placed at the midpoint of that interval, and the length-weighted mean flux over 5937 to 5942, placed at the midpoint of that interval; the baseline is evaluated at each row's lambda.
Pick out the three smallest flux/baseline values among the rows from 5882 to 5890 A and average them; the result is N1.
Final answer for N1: 0.803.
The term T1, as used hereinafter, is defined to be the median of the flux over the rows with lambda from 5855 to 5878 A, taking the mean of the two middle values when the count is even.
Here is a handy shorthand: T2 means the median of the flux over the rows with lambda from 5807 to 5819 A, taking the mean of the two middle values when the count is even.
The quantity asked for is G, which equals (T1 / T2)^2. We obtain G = 1.06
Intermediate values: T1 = 7.63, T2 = 7.4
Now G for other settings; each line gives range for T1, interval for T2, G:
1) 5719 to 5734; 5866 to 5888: 0.93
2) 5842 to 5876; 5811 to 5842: 0.98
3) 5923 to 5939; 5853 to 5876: 0.86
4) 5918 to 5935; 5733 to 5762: 0.86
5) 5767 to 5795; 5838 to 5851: 0.85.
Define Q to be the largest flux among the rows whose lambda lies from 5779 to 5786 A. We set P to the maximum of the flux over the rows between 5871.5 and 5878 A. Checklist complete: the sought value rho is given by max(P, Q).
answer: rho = 9.9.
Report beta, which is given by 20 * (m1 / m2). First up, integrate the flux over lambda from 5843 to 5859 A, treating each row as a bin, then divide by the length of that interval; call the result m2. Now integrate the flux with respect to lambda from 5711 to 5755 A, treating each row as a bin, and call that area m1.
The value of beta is 882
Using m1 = 335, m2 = 7.58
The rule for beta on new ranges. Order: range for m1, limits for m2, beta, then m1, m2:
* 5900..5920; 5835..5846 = 365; 142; 7.78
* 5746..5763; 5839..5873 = 346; 128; 7.38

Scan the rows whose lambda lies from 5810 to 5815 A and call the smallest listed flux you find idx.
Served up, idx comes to 7.19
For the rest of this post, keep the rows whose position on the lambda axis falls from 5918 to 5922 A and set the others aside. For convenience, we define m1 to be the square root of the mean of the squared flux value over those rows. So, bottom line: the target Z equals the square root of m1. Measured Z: 2.60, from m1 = 6.8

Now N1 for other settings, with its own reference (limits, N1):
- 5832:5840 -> 0.887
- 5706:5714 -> 0.819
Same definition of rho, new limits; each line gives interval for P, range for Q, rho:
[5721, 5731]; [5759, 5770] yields 9.7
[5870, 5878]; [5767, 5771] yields 9.7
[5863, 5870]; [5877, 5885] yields 8.9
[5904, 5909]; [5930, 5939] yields 8.1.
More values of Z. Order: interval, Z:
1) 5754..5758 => 2.82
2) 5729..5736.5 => 2.73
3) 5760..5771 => 2.80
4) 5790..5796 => 2.68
